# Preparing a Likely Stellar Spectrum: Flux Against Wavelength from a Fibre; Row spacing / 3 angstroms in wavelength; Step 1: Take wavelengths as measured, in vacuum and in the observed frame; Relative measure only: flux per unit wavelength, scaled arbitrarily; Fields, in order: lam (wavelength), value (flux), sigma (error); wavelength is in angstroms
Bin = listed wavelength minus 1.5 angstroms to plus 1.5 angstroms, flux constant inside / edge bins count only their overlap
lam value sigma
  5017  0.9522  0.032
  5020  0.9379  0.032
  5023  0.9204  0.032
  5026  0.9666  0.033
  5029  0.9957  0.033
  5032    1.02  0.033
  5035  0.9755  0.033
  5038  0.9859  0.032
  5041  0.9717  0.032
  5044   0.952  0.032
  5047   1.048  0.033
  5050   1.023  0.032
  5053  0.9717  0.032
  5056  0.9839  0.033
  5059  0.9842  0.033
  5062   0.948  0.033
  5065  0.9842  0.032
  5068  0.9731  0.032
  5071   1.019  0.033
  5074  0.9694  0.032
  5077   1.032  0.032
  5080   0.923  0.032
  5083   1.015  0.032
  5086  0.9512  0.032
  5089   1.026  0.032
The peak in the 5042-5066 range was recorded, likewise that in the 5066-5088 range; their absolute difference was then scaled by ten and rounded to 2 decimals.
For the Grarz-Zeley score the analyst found 0.16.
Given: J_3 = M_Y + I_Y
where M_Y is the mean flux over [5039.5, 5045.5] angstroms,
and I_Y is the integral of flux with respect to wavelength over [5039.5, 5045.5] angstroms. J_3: 7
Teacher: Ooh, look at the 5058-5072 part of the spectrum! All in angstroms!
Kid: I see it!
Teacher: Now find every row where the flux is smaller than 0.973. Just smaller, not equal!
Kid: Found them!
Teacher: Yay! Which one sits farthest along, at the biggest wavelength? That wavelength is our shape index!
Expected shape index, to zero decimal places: 5062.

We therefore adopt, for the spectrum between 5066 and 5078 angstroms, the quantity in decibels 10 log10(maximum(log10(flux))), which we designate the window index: -18.6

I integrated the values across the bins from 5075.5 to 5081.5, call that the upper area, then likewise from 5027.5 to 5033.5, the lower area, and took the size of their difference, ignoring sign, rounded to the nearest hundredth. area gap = 0.18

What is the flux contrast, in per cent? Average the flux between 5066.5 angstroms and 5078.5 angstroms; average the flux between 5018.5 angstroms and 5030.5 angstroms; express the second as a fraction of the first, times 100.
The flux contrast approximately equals 96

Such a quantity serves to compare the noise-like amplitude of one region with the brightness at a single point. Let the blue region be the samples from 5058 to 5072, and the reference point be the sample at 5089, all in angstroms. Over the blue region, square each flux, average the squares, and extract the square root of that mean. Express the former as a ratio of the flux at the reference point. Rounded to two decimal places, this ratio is 0.96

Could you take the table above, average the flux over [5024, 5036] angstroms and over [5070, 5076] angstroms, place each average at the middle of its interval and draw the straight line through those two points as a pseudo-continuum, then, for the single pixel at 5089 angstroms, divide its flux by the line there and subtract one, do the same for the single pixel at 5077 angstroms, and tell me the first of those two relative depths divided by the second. 0.8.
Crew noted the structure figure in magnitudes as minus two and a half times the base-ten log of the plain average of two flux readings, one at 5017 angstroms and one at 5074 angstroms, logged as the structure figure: 0.043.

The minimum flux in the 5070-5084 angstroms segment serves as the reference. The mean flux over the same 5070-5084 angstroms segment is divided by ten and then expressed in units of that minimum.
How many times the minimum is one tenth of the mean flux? 0.107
